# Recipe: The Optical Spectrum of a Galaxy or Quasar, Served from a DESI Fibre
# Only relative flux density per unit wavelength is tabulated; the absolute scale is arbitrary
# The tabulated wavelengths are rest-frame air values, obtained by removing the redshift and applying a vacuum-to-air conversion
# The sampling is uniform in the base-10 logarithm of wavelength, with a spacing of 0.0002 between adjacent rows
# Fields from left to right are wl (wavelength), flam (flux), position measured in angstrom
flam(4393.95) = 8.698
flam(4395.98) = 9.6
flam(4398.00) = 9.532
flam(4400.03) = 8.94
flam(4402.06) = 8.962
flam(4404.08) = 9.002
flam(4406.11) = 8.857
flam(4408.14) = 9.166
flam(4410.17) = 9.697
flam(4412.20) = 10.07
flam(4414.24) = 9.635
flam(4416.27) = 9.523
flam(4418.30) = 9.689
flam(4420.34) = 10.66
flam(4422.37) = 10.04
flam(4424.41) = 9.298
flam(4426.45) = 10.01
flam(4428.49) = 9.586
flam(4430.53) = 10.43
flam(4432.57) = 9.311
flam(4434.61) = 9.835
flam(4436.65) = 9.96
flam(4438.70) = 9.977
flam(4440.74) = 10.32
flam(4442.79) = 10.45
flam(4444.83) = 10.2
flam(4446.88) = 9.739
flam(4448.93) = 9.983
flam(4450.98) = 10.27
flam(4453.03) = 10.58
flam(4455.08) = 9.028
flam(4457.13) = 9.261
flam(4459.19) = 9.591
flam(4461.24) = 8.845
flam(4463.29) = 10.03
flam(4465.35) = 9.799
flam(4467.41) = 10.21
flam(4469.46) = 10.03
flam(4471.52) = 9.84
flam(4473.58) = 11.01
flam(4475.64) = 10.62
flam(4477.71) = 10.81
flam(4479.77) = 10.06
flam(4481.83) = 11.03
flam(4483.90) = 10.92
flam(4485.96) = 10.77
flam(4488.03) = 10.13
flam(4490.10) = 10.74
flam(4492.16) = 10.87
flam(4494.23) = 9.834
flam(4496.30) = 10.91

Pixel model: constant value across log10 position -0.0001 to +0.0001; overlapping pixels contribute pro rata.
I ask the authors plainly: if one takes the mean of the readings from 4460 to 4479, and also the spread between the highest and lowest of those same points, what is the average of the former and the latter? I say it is 6.15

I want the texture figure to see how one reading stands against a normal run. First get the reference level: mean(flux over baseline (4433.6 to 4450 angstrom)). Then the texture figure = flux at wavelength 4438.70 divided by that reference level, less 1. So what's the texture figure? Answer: -0.01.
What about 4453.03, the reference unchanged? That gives 0.05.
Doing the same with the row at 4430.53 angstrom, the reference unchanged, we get 0.04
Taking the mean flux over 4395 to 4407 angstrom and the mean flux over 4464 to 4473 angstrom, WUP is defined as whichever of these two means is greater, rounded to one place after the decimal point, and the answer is 10.0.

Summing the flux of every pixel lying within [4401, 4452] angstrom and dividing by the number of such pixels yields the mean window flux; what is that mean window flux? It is 9.8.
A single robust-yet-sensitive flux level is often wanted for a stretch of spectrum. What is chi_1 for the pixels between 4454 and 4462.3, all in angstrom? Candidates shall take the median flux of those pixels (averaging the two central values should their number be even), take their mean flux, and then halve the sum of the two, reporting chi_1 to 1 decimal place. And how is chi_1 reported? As 9.2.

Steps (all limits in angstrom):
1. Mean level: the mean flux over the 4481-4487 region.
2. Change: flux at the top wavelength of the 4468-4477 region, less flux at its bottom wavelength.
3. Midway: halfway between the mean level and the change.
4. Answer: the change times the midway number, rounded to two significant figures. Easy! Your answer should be 3.4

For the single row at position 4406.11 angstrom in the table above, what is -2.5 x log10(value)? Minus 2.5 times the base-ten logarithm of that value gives -2.37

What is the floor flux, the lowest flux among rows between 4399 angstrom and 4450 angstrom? 8.857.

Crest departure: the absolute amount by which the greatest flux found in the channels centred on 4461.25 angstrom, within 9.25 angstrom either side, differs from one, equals 9.6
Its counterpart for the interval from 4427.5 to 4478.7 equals 10.0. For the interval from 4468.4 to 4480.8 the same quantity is 10.0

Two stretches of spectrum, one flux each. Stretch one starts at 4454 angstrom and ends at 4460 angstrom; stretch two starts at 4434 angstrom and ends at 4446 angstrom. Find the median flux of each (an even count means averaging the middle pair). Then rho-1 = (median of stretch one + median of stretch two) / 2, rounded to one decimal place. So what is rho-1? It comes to 9.7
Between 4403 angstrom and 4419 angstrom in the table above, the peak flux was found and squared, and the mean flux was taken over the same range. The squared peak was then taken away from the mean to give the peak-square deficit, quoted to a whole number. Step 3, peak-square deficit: -92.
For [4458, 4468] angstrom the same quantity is -95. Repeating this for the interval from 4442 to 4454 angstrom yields -102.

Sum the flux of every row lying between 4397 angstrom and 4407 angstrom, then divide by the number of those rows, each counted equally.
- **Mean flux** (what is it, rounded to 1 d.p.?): 9.1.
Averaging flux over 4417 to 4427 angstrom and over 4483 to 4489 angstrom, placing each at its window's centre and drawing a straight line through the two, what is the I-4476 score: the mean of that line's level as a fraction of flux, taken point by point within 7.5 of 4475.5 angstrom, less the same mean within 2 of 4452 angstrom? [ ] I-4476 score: 0.020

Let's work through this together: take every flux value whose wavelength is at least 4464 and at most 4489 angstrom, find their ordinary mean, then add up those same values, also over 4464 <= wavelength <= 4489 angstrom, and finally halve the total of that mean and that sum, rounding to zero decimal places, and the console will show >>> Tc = 68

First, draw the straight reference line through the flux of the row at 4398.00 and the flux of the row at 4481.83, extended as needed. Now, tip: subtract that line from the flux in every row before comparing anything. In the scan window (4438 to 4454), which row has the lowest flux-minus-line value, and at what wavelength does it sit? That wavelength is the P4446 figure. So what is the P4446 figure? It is 4446.88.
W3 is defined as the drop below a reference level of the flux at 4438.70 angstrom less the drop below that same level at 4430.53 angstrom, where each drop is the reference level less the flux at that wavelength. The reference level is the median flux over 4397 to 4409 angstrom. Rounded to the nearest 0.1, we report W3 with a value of 0.5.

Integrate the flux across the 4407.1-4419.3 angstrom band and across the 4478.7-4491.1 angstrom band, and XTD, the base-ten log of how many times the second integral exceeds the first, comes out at 0.049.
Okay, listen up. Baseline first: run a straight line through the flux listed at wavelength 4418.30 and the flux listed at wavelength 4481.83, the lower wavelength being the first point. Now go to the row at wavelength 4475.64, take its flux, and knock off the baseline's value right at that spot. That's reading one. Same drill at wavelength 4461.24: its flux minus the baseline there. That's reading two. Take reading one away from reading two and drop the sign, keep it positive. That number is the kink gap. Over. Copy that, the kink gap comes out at 1.47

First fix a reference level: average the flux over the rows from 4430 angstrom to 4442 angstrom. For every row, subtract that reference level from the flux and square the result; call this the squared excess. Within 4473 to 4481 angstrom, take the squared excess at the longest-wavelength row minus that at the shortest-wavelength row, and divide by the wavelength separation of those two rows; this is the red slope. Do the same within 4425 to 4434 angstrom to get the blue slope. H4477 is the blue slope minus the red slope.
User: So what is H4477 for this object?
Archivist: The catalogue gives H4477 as 0.24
